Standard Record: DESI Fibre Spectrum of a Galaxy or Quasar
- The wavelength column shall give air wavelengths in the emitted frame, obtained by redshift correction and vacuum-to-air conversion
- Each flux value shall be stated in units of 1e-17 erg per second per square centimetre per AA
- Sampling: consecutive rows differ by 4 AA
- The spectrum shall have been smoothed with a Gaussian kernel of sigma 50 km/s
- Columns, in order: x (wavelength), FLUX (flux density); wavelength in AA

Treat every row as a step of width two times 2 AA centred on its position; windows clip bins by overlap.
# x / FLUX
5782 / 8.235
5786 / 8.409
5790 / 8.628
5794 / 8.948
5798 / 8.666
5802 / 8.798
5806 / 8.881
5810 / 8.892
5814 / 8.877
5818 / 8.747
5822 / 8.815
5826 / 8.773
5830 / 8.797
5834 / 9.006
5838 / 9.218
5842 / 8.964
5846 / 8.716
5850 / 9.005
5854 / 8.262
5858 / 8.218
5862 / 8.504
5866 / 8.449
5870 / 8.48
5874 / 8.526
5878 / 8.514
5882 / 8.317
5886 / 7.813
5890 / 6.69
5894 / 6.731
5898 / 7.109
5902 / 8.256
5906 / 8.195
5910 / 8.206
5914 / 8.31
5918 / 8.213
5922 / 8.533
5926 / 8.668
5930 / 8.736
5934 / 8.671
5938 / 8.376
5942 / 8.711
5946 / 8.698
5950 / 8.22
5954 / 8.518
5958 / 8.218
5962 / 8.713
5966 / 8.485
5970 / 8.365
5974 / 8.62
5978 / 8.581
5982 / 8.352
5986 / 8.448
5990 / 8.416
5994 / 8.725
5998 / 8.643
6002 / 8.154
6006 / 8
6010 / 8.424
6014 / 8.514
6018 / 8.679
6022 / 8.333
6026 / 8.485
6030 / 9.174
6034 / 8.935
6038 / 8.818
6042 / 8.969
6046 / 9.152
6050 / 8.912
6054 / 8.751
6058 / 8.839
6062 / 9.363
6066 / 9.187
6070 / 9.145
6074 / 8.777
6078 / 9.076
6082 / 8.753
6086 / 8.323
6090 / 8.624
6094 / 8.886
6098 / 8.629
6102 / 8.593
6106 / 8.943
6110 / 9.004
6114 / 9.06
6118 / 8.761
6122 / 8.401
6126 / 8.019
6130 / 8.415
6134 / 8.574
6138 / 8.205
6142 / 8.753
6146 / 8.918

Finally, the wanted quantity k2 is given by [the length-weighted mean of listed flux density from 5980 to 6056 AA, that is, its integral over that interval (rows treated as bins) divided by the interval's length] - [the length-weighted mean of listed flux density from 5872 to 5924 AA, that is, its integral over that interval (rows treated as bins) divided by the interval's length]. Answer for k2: 0.7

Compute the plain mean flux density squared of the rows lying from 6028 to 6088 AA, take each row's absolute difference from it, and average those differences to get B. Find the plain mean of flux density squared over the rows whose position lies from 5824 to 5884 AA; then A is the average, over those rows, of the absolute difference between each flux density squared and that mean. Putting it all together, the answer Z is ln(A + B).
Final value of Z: 2.07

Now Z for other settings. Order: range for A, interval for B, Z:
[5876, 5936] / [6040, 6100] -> 2.46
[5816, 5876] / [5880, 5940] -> 2.48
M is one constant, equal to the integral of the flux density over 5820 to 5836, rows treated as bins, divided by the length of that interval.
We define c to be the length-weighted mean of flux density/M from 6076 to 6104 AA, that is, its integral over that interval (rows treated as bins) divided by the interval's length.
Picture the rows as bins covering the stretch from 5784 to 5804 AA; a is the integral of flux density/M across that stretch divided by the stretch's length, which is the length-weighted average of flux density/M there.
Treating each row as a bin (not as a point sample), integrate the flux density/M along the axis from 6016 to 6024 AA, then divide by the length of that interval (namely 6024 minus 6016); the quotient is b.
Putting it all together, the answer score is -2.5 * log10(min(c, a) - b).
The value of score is 4.2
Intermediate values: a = 0.98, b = 0.961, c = 0.98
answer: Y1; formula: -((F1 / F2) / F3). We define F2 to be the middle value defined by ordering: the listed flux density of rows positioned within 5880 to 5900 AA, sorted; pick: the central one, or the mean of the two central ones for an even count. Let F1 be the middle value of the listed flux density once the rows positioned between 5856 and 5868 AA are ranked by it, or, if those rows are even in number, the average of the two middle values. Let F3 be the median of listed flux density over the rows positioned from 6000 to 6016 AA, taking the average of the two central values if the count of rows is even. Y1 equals -0.143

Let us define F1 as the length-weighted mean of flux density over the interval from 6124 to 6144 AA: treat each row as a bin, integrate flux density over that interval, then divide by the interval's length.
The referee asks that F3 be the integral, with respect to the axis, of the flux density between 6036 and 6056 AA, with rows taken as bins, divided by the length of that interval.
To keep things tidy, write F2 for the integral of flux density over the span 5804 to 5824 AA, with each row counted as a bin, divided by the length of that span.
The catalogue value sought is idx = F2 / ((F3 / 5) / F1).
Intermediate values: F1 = 8.4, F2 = 8.8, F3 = 8.92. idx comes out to 42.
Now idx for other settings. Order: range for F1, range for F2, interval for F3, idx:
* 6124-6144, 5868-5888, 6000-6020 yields 42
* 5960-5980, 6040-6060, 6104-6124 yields 43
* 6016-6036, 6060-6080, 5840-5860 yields 46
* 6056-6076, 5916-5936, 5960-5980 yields 45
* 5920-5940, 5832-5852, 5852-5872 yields 46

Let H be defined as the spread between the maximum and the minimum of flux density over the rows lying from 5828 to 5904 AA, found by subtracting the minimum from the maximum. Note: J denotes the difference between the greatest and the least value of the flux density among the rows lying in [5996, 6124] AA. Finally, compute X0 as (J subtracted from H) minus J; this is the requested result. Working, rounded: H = 2.5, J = 1.4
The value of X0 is -0.2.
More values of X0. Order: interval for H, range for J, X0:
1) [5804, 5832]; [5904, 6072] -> -2.6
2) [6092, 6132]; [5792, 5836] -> 0.4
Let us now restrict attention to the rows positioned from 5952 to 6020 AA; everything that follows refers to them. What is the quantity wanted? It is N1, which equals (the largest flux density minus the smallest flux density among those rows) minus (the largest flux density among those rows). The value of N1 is -8.00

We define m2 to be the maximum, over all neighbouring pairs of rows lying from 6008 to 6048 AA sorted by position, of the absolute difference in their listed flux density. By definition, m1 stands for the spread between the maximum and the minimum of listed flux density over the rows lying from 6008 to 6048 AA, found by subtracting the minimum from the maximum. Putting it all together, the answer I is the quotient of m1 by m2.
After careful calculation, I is 1.22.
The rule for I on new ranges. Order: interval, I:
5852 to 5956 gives 1.78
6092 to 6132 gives 2.63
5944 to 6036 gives 1.70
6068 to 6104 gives 1.91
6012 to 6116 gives 1.51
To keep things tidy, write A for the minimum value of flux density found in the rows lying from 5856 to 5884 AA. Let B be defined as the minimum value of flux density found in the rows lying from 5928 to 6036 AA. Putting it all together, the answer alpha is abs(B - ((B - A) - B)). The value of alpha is 16.2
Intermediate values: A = 8.218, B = 8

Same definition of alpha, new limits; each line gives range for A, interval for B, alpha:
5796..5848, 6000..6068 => 16.7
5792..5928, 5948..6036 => 14.7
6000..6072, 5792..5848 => 16.7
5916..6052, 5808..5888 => 15.8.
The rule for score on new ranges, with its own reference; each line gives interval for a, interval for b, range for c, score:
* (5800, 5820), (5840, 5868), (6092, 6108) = 4.3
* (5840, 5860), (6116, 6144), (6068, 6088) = 4.2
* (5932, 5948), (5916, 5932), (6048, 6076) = 5.2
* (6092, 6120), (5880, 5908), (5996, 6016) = 2.7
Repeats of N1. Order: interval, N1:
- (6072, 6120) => -8.32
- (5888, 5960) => -6.69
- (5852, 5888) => -7.81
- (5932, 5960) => -8.22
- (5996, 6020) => -8.00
